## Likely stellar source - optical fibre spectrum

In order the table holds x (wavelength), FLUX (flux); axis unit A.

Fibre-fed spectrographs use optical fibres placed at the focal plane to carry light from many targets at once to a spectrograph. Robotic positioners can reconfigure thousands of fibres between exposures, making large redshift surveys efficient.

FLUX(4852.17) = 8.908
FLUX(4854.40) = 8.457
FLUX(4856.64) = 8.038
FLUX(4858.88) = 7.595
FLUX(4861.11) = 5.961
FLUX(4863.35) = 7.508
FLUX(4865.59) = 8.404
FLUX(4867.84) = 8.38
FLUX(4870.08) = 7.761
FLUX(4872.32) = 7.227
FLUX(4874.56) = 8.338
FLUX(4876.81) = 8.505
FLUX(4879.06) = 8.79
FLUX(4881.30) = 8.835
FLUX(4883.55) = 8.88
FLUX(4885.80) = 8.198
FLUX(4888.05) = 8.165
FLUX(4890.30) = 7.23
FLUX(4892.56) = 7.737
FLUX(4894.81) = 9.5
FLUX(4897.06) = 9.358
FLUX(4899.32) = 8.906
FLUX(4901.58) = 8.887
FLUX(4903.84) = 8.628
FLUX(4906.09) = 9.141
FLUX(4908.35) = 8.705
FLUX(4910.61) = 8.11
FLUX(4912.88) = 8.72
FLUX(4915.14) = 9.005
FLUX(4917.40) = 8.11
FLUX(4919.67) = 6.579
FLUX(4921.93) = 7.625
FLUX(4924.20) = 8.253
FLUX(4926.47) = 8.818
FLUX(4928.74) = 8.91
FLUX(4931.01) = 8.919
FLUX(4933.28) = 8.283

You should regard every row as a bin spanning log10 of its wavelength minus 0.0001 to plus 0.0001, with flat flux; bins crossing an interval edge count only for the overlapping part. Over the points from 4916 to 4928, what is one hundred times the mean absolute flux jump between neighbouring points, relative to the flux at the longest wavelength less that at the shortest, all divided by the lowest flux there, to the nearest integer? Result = 20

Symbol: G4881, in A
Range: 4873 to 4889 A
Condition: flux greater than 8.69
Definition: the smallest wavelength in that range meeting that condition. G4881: 4879.06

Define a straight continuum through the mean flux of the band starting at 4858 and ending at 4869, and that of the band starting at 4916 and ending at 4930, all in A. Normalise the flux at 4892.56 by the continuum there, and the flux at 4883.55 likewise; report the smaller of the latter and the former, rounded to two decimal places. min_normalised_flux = 0.99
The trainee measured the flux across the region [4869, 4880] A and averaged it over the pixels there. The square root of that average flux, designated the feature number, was 2.85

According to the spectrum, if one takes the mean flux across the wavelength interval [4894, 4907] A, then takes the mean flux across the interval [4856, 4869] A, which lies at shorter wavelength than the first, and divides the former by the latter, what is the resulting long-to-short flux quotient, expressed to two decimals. 1.19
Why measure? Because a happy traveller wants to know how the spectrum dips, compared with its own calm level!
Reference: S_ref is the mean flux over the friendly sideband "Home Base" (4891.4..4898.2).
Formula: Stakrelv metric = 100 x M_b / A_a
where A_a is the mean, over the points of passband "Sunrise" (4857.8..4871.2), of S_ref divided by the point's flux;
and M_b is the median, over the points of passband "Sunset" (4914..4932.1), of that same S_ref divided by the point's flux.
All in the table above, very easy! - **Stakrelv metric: 88.0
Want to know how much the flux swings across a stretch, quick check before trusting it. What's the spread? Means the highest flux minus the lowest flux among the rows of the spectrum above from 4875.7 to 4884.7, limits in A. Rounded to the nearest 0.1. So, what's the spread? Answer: 0.4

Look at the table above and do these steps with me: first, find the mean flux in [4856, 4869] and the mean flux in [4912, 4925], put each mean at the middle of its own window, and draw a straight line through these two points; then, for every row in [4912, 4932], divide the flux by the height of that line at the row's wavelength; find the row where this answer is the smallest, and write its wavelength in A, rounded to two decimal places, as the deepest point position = 4919.67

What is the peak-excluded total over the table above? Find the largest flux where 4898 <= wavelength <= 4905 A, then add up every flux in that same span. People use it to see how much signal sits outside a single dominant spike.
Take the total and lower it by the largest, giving 17.5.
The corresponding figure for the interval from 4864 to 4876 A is 31.7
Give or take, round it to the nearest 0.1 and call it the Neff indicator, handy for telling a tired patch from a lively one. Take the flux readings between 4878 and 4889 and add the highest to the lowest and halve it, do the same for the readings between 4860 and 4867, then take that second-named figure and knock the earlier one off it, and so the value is -1.3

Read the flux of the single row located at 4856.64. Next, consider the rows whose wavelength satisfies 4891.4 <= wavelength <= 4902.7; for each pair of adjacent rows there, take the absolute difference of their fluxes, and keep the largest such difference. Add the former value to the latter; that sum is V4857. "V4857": 9.80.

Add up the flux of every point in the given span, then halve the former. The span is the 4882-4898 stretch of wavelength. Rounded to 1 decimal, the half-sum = 29.5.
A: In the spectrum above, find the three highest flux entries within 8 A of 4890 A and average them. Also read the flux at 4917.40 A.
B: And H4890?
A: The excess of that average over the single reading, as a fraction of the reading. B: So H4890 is 0.14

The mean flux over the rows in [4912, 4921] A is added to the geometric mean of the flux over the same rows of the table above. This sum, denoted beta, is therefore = 16.1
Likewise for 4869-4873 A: 15.0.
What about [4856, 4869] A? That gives 15.2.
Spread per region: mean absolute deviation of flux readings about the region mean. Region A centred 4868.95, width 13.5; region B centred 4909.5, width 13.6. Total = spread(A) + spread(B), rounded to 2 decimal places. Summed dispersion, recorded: 0.67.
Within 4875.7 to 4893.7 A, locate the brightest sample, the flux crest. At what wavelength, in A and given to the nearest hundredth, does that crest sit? 4883.55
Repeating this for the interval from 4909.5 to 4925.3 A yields 4915.14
